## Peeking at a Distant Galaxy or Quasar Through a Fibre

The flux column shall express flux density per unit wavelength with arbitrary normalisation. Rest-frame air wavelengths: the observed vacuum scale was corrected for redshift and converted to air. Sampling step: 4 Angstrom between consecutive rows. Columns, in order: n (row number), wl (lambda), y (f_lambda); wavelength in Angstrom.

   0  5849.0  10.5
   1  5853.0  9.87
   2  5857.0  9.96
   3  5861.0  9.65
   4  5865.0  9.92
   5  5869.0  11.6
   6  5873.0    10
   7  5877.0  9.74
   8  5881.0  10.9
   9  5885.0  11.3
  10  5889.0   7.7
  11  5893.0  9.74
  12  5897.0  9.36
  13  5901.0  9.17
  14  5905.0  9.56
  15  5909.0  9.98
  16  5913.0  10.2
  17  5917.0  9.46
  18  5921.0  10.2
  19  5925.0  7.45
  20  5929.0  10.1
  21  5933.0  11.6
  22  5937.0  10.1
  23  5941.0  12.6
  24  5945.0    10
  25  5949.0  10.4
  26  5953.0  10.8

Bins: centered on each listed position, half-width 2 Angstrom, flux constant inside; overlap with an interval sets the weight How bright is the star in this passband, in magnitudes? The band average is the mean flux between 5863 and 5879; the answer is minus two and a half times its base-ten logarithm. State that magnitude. -2.53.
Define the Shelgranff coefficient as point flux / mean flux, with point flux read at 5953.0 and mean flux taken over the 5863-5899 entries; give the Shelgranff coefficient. 1.08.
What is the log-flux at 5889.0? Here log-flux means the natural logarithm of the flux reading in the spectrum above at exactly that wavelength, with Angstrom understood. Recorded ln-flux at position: 2.04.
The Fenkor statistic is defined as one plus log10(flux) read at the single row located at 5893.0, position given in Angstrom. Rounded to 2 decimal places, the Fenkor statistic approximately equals 1.99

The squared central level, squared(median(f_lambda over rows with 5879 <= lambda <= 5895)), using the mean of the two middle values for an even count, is 107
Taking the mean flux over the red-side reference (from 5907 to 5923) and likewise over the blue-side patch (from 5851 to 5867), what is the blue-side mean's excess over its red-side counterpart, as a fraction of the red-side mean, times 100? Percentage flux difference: -1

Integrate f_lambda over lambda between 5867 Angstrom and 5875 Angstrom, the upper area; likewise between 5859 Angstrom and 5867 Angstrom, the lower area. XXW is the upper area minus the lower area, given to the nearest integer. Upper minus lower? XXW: 8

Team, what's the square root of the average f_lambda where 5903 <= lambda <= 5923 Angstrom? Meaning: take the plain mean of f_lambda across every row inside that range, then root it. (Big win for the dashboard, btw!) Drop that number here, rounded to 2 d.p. 3.14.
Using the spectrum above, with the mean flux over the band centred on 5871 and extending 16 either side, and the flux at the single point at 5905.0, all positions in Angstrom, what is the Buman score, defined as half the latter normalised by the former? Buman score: 0.46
